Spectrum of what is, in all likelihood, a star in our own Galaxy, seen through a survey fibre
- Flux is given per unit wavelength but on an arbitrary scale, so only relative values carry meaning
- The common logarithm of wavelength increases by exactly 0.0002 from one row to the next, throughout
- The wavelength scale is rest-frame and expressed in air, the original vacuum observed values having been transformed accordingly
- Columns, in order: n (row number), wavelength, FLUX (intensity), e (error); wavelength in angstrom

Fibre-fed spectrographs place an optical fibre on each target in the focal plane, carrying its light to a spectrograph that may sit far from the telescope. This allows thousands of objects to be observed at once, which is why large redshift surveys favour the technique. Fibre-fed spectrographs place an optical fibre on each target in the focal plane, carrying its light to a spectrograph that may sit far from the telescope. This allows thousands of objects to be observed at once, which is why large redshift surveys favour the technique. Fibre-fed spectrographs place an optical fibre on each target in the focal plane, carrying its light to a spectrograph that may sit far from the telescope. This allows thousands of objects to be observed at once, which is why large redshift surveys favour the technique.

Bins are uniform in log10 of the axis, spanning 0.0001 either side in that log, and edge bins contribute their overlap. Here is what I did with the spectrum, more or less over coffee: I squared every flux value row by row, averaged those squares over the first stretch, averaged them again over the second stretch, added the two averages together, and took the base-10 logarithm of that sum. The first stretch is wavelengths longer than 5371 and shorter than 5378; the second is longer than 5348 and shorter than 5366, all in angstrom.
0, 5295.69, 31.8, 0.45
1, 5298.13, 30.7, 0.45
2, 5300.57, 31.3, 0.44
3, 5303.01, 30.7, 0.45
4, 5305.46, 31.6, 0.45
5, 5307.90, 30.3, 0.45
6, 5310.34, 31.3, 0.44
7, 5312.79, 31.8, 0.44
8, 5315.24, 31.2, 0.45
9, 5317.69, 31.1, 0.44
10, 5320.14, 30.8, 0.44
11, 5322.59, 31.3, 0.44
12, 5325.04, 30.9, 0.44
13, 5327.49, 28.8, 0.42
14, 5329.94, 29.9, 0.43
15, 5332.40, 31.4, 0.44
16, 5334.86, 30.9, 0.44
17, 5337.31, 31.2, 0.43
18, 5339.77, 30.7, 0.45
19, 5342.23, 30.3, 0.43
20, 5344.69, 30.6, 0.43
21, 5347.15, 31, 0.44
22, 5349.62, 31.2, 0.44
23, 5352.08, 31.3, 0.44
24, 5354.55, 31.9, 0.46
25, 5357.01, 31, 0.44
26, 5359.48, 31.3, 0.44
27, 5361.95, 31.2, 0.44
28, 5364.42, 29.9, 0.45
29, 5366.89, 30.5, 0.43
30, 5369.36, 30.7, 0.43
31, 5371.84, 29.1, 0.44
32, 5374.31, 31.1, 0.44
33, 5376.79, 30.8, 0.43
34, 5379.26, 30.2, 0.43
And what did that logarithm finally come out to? 3.28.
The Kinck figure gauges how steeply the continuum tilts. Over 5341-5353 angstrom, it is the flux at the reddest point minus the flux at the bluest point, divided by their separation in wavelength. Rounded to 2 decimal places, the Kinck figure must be 0.10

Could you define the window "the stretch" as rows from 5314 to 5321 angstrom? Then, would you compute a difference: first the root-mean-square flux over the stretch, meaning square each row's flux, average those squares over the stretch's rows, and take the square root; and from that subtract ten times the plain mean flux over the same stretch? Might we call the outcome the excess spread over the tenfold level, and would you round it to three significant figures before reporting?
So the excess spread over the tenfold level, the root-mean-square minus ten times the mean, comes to -279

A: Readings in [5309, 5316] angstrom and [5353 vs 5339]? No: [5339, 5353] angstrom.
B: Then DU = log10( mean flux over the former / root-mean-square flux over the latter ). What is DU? 0.008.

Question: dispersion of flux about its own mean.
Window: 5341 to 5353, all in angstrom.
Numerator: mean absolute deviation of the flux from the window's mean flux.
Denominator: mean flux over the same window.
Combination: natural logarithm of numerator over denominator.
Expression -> -4.5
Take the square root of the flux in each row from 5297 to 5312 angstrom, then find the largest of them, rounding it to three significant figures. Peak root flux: 5.62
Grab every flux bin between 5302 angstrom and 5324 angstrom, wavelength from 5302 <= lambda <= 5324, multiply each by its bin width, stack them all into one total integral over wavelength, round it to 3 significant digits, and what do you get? 685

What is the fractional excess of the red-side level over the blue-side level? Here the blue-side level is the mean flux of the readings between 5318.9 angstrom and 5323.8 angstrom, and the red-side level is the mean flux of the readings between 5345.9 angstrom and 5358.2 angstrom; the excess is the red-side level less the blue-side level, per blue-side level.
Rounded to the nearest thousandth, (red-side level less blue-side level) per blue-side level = 0.007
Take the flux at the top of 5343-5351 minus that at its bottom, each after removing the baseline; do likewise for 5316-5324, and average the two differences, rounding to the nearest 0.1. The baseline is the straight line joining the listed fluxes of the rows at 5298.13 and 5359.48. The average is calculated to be 0.4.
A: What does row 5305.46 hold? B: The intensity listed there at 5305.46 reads 31.6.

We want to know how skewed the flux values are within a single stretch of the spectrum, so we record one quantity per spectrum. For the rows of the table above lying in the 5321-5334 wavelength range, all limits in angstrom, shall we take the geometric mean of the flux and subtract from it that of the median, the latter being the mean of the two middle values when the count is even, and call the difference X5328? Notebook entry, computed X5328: -0.46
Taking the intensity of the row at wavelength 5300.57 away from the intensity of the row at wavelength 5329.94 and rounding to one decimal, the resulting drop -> -1.4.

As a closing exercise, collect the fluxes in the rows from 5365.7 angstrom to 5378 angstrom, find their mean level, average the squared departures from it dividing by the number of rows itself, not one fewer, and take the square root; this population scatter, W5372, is 0.70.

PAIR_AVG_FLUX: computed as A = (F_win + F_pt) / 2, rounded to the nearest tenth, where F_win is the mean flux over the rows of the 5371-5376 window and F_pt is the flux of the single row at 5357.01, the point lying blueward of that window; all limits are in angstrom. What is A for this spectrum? 30.6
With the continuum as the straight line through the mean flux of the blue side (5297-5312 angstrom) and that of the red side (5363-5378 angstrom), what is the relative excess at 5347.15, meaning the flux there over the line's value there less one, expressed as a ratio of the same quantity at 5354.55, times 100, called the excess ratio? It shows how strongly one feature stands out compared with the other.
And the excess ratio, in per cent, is 30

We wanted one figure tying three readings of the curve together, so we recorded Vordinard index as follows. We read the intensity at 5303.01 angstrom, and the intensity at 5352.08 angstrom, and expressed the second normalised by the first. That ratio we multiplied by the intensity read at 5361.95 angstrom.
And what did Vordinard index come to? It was 31.8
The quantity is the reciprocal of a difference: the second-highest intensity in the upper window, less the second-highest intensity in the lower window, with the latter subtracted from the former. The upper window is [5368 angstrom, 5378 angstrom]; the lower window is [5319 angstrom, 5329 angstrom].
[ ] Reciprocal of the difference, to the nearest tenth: -10.0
